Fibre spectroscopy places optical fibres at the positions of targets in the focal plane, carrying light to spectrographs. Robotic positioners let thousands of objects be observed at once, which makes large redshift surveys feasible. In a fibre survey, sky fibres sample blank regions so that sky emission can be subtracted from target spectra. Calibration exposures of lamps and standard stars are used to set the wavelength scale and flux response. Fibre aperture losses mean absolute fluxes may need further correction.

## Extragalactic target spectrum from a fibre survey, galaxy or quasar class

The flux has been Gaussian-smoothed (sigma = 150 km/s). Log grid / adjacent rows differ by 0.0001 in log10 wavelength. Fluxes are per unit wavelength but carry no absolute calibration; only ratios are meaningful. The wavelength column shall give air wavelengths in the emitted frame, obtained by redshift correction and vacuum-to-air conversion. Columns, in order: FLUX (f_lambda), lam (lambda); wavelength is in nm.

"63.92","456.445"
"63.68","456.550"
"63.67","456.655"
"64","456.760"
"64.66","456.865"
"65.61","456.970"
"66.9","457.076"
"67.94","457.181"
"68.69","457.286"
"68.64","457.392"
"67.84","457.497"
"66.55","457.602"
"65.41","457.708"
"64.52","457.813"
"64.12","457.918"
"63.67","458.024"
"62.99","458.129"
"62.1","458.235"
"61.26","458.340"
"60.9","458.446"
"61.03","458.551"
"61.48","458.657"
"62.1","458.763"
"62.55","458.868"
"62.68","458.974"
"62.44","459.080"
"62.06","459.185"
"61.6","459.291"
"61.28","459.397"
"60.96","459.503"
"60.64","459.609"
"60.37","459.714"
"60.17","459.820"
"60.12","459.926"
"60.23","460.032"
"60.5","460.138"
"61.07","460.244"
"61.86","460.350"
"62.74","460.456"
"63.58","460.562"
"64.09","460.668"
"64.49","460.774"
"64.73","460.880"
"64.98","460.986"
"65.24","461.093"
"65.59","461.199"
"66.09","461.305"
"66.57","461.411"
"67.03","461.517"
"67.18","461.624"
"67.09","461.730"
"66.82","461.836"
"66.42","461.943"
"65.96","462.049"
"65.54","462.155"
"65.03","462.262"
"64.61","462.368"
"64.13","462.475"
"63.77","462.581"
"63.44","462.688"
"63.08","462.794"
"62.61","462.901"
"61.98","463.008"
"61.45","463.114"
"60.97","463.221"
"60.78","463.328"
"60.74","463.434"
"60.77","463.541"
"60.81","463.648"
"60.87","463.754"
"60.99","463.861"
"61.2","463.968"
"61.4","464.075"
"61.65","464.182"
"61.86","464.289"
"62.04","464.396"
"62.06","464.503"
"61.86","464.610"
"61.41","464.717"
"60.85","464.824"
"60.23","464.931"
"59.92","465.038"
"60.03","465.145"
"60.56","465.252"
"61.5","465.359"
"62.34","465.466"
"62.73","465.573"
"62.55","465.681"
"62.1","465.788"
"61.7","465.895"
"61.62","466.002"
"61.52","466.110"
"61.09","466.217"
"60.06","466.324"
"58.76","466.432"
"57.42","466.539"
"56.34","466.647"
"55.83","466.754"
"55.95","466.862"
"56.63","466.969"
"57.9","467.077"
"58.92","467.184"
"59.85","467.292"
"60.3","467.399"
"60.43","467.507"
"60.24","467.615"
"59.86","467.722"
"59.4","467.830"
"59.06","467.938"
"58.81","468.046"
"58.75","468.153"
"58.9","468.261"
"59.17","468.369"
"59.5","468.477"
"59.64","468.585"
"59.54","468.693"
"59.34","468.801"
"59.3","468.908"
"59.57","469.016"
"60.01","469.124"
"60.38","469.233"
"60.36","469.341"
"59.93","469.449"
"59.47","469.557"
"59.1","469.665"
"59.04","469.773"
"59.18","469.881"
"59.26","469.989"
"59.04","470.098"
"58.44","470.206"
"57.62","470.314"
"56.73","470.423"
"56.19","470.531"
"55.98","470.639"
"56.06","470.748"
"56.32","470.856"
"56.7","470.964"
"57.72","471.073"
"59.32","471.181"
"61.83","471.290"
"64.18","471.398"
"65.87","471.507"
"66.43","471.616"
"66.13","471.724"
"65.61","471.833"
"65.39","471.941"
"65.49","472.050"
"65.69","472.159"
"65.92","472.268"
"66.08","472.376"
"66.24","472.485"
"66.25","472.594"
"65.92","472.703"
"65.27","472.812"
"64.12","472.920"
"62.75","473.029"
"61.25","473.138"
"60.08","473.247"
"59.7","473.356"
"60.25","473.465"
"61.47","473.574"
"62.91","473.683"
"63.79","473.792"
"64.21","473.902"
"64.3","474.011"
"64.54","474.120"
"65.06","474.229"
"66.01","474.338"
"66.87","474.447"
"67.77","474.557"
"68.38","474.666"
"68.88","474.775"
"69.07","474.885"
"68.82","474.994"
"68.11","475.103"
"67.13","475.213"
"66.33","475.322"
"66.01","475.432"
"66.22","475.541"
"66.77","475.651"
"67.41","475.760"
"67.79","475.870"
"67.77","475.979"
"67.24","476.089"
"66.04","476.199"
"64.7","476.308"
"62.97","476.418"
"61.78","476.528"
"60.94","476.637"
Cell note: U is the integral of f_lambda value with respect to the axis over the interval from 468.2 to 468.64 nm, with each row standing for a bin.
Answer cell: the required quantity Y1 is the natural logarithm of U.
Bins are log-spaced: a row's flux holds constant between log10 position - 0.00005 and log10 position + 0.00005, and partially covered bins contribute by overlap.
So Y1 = 3.26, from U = 26.0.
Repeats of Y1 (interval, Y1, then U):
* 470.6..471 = 3.11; 22.5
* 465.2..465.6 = 3.21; 24.7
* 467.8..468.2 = 3.16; 23.6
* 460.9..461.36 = 3.40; 30.1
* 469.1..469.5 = 3.18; 24.0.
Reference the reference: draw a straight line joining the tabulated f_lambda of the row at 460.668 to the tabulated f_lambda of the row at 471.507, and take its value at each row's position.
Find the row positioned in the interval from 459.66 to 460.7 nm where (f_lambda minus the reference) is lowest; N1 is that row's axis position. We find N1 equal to 459.926 nm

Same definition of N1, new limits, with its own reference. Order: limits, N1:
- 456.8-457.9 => 457.813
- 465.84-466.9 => 466.754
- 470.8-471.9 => 470.856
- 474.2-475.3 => 474.229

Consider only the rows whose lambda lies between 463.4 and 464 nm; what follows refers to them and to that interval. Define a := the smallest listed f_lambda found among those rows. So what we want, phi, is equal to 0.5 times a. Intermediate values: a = 60.74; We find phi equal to 30.37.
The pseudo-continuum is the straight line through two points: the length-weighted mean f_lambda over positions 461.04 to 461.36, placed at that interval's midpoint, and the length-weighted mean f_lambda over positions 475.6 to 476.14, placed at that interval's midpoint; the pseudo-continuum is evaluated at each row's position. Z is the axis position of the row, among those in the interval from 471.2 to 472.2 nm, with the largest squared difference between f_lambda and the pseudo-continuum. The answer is 471.290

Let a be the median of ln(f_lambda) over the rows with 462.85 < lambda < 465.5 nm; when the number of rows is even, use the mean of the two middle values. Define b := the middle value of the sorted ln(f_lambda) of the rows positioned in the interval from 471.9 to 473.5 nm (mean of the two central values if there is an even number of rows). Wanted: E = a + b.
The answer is 8.29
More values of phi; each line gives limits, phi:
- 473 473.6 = 29.85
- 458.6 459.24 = 30.74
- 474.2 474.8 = 32.53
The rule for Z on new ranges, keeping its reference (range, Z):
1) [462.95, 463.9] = 463.434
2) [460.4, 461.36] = 460.456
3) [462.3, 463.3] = 463.221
